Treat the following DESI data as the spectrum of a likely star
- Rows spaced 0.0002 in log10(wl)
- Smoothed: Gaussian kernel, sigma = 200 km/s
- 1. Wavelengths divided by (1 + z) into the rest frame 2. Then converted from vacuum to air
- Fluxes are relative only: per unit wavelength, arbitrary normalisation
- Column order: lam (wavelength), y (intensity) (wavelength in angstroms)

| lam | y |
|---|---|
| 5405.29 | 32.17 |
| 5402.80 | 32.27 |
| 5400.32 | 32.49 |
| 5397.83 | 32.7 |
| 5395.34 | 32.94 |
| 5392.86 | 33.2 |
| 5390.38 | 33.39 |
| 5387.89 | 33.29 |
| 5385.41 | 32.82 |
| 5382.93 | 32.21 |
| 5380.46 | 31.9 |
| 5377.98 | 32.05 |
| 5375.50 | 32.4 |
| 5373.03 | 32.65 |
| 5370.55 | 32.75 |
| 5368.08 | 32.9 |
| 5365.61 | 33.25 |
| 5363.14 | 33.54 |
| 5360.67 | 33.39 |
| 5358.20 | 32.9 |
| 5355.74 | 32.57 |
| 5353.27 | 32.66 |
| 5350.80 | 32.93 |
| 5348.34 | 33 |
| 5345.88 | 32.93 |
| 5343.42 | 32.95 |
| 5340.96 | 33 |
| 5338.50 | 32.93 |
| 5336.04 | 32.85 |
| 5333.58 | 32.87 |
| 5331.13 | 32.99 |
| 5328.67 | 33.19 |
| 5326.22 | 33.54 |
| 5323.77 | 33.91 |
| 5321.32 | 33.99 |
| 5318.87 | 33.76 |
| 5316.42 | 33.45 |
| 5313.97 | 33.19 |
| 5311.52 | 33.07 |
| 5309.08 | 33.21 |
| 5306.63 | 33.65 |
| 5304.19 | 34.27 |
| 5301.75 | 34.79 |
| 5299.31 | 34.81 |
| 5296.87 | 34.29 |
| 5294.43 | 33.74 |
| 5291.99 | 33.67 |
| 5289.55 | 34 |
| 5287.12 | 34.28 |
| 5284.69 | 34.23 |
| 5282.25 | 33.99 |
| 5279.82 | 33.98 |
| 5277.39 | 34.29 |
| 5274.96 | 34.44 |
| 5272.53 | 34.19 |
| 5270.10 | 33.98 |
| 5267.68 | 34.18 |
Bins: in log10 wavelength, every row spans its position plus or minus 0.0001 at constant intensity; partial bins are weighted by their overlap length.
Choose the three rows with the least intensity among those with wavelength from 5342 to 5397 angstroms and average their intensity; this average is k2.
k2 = 32.1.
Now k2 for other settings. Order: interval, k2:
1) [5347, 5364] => 32.7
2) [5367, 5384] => 32.1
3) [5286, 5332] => 33.1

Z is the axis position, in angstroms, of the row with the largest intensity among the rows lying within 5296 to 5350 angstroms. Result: 5299.31 angstroms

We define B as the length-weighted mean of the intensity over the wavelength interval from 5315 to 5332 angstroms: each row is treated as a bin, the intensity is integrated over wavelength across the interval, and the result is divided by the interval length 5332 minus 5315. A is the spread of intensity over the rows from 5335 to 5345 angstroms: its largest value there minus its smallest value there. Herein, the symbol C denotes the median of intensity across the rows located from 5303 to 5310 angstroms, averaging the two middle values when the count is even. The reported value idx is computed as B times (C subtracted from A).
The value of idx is -1124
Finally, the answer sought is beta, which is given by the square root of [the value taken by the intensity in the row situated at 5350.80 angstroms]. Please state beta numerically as 5.74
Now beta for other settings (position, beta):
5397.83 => 5.72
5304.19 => 5.85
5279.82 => 5.83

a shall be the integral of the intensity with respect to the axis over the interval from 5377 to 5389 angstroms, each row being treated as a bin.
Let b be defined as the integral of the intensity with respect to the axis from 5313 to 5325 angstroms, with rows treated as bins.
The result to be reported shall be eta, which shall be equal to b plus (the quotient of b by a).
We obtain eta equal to 405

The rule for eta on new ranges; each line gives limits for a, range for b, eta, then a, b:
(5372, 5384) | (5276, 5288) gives 411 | 387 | 410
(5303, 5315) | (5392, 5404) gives 394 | 402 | 393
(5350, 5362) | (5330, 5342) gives 396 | 395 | 395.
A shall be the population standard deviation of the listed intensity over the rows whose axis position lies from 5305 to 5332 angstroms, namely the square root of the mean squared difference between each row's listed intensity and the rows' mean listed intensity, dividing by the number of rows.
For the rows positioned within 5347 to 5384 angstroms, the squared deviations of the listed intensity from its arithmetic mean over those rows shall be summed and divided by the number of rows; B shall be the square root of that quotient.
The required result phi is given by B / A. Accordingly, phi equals 1.4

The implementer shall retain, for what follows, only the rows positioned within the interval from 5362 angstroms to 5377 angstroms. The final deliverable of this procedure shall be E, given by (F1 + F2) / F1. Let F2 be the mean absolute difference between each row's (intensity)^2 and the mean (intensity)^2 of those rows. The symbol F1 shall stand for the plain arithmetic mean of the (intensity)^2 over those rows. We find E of 1.02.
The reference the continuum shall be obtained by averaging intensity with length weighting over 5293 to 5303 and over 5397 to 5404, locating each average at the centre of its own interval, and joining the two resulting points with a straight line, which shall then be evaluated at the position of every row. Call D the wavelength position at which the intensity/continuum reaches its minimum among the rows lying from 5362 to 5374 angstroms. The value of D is 5373.03 angstroms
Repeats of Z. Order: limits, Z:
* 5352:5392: 5363.14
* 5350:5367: 5363.14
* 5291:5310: 5299.31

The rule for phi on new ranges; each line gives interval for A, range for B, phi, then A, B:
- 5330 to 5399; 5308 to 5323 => 0.9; 0.38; 0.33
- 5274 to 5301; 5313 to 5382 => 1.6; 0.31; 0.48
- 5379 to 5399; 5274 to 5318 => 1.0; 0.49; 0.50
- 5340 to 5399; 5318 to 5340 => 1.1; 0.41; 0.44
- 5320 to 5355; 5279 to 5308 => 1.0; 0.39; 0.37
